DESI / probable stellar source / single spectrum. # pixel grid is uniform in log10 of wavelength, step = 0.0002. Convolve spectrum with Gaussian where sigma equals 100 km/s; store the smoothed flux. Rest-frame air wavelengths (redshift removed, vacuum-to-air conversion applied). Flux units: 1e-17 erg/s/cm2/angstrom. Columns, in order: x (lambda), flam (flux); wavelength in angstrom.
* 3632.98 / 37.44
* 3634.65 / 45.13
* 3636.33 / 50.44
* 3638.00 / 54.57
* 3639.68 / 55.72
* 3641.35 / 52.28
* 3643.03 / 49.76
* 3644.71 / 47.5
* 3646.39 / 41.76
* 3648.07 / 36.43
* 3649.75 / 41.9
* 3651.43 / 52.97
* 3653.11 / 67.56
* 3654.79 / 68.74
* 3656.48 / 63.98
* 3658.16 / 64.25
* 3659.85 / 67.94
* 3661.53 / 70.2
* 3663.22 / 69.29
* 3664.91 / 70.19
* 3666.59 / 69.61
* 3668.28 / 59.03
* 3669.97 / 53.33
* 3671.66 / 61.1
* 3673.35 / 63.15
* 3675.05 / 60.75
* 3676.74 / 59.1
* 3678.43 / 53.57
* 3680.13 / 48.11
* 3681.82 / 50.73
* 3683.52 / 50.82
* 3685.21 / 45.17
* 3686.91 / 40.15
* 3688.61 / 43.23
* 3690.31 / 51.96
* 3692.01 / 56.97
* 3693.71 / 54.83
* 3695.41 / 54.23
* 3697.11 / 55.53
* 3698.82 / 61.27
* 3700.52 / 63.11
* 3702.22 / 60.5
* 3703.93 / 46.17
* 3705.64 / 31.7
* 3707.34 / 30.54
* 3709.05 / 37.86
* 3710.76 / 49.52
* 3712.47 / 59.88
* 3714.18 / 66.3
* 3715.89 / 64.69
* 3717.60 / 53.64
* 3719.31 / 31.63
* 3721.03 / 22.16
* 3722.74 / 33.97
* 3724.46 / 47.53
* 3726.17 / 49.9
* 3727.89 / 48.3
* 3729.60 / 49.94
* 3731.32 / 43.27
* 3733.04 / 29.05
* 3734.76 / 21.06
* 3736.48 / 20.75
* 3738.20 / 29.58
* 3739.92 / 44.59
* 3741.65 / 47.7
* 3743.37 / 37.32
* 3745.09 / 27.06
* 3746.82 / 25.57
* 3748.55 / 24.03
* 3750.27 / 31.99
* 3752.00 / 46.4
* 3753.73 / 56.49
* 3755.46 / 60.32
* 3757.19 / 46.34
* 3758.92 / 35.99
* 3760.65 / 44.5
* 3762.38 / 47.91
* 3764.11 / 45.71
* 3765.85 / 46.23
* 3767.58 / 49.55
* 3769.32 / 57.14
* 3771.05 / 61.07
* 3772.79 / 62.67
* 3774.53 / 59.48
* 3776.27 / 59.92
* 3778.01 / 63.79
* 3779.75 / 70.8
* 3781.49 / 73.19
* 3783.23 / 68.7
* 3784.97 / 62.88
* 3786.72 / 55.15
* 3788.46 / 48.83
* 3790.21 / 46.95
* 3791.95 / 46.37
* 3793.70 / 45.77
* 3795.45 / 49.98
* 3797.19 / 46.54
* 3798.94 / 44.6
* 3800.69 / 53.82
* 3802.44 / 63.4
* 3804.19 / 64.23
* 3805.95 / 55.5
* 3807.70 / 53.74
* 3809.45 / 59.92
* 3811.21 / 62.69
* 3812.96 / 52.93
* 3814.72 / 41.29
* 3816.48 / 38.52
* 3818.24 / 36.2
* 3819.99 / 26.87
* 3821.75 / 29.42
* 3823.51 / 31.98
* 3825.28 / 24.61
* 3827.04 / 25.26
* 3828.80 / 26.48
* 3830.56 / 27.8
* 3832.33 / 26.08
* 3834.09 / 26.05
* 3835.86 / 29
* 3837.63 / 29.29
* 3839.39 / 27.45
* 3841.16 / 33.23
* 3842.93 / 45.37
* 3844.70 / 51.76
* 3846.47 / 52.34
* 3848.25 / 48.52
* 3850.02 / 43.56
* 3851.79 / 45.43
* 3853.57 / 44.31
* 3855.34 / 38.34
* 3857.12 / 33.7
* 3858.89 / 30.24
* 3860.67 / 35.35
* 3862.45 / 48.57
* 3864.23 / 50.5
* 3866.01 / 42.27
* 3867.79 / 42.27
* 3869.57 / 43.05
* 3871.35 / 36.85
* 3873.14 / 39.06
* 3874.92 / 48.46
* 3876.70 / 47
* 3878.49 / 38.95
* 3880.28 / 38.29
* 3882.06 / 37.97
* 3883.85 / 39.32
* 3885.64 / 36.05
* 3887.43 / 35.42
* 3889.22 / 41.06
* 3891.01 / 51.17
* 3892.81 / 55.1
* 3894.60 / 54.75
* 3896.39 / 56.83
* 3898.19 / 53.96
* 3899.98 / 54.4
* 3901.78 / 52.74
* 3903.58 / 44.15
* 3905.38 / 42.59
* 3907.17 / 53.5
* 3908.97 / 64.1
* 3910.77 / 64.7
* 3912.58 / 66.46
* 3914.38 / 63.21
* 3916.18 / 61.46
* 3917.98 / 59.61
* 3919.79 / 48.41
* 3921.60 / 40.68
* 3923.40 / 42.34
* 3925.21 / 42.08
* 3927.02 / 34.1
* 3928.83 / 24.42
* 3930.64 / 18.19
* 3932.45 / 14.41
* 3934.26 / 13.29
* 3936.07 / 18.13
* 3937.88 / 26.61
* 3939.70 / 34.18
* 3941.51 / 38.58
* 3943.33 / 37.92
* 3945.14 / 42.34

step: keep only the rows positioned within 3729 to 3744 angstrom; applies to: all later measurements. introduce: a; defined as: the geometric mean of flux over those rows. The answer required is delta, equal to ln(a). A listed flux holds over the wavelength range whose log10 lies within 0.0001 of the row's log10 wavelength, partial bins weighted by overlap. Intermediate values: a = 34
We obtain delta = 3.53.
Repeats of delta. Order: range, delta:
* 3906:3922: 4.05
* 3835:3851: 3.66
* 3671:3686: 4.00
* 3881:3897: 3.80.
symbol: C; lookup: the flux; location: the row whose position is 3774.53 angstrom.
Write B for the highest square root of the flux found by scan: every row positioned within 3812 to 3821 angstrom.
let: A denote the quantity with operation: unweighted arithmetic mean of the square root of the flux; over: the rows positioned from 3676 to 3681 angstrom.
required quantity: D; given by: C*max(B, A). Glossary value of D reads 435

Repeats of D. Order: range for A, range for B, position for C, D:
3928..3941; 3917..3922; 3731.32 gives 334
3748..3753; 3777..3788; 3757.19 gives 396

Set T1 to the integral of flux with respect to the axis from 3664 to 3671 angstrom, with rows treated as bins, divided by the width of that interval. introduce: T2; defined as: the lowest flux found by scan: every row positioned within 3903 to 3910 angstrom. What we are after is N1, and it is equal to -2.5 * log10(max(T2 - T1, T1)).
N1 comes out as -4.50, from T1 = 63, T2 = 42.59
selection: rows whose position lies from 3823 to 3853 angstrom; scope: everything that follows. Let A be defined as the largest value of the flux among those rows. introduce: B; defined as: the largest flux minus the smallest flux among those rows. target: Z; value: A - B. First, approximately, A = 52.34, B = 27.7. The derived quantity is 25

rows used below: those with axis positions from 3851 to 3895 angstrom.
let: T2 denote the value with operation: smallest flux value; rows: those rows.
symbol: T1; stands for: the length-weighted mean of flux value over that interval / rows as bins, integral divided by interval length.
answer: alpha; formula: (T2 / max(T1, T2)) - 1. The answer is -0.28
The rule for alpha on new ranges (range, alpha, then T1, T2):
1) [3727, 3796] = -0.56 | 47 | 20.75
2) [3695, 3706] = -0.41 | 54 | 31.7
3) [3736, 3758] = -0.46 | 39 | 20.75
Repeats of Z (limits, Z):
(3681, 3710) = 31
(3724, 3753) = 21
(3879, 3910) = 35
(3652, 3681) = 48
